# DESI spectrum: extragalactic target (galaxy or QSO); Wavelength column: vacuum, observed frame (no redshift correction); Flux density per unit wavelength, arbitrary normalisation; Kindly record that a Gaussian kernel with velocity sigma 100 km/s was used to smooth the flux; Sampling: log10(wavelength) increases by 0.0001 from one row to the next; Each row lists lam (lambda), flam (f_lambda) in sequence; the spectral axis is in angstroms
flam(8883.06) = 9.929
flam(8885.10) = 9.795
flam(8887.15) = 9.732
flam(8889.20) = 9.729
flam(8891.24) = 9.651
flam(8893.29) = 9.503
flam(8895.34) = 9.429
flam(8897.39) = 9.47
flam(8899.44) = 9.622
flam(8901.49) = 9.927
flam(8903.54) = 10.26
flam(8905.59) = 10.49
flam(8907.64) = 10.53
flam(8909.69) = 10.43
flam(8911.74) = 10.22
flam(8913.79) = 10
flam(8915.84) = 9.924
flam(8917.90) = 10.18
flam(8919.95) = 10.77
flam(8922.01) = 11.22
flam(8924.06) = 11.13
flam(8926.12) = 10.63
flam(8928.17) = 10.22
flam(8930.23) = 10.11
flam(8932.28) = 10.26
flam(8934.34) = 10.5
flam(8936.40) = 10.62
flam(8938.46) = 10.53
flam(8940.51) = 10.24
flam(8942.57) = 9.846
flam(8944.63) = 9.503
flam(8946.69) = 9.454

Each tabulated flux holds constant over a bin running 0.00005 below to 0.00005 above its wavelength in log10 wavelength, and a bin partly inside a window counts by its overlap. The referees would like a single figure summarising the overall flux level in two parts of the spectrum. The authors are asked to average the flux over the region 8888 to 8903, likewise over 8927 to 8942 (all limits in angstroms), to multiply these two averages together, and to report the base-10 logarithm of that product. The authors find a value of 2.00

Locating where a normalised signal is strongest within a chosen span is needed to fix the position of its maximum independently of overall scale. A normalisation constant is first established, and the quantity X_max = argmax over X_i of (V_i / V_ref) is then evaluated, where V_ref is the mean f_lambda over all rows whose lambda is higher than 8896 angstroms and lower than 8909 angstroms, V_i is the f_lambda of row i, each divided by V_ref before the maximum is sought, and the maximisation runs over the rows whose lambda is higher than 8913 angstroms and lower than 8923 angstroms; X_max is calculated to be 8922.01 angstroms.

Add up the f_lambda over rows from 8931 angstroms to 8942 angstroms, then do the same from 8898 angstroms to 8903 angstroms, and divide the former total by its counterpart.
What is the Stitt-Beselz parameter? 2.7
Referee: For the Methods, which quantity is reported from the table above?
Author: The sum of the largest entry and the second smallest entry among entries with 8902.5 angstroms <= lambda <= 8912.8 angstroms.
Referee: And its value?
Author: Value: 20.8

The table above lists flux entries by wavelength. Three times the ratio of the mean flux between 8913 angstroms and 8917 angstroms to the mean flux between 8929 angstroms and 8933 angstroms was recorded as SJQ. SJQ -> 2.93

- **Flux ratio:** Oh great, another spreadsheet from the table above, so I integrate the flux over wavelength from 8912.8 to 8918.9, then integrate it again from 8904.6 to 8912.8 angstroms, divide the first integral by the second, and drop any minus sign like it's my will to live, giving 0.72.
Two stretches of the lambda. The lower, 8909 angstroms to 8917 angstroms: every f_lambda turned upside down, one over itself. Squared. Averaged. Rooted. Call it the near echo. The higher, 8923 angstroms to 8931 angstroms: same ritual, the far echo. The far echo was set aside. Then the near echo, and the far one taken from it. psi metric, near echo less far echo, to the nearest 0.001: 0.003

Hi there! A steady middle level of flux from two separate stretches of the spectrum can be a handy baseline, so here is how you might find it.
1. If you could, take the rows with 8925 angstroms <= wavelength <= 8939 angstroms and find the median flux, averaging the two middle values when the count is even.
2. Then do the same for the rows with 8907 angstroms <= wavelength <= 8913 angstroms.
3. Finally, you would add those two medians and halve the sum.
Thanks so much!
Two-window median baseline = 10.5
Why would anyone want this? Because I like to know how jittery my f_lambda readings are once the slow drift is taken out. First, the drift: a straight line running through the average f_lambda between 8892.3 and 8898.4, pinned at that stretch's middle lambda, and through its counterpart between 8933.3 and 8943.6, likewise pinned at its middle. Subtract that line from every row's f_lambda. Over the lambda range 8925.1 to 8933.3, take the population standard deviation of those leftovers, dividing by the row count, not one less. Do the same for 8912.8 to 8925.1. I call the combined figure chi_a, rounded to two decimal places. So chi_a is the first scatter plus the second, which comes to 0.69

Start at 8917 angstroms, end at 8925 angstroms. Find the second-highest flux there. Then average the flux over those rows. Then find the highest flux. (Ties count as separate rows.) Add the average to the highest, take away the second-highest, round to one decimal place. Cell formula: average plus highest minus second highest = 10.9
